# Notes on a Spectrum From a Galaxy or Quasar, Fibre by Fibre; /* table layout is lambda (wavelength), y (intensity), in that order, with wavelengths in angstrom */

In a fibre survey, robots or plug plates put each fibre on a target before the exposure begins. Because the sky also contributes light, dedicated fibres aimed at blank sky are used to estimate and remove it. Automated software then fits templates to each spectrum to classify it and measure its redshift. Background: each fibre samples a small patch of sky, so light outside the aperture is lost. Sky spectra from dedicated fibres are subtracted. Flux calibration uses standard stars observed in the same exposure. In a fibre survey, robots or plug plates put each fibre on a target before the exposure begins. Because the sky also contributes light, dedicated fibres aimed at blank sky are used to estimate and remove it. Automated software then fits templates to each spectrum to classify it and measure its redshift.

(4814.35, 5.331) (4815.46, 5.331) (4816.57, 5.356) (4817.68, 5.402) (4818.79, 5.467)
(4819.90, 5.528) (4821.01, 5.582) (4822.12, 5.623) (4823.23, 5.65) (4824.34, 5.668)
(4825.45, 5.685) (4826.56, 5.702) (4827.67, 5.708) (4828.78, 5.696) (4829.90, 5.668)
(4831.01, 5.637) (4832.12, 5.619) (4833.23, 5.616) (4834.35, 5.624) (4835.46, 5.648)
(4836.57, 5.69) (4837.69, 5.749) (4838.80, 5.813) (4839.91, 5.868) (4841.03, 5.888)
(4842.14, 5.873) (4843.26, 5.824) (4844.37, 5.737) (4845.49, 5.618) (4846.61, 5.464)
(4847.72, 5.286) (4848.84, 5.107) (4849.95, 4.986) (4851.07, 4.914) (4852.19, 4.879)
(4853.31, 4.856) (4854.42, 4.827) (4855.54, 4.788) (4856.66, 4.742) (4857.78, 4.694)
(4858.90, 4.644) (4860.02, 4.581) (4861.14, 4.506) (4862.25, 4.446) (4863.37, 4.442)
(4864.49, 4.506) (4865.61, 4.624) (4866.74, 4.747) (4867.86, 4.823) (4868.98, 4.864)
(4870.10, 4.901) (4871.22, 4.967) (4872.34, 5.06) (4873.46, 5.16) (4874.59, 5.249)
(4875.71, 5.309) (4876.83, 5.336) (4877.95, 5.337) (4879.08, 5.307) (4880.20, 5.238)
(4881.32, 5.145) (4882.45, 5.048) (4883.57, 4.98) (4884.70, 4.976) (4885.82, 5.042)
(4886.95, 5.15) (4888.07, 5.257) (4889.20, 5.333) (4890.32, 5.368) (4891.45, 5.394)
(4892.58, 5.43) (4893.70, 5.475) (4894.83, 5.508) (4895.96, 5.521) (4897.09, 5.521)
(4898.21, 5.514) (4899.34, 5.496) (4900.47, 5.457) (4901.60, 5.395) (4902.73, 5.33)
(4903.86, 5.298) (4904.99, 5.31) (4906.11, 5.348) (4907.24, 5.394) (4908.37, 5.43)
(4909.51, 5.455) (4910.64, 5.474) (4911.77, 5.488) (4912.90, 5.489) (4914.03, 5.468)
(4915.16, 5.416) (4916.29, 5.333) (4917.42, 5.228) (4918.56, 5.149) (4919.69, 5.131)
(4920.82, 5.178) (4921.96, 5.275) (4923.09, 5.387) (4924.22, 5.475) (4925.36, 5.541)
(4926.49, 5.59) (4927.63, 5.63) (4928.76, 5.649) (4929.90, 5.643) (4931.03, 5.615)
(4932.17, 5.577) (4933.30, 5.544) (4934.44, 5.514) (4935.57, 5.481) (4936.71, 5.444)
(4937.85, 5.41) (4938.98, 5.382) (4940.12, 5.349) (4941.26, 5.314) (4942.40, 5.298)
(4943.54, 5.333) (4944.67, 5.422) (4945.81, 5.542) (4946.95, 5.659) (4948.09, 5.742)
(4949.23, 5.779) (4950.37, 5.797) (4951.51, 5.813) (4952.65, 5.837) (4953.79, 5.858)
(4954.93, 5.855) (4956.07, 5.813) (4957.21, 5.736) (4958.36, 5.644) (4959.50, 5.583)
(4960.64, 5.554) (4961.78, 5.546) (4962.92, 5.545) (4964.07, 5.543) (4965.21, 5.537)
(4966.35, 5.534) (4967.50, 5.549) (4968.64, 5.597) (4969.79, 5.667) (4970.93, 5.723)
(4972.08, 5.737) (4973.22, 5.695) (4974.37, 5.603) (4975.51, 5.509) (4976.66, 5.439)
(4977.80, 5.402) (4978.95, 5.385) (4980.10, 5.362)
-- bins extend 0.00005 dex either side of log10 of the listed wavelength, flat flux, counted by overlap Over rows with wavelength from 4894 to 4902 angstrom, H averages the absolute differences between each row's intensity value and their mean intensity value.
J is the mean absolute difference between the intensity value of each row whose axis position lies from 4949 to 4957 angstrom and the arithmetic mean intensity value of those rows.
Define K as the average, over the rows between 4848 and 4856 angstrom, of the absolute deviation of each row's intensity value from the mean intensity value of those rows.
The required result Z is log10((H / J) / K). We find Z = 1.25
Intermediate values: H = 0.04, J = 0.024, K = 0.08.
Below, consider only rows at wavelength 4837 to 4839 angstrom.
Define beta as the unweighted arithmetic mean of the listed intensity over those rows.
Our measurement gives 5.8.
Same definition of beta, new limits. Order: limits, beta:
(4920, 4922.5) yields 5.2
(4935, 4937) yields 5.5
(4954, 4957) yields 5.8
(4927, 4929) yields 5.6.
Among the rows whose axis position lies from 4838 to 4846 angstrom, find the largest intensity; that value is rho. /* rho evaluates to 5.888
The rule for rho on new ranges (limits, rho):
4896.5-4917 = 5.521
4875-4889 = 5.337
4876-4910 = 5.521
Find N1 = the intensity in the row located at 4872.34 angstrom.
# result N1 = 5.06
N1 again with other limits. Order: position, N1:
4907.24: 5.394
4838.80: 5.813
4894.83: 5.508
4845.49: 5.618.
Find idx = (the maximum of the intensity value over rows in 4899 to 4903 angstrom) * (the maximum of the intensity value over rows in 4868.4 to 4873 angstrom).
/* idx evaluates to 27.8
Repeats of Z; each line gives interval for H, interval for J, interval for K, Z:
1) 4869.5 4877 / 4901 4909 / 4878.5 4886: 1.50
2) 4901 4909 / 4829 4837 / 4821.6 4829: 1.88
